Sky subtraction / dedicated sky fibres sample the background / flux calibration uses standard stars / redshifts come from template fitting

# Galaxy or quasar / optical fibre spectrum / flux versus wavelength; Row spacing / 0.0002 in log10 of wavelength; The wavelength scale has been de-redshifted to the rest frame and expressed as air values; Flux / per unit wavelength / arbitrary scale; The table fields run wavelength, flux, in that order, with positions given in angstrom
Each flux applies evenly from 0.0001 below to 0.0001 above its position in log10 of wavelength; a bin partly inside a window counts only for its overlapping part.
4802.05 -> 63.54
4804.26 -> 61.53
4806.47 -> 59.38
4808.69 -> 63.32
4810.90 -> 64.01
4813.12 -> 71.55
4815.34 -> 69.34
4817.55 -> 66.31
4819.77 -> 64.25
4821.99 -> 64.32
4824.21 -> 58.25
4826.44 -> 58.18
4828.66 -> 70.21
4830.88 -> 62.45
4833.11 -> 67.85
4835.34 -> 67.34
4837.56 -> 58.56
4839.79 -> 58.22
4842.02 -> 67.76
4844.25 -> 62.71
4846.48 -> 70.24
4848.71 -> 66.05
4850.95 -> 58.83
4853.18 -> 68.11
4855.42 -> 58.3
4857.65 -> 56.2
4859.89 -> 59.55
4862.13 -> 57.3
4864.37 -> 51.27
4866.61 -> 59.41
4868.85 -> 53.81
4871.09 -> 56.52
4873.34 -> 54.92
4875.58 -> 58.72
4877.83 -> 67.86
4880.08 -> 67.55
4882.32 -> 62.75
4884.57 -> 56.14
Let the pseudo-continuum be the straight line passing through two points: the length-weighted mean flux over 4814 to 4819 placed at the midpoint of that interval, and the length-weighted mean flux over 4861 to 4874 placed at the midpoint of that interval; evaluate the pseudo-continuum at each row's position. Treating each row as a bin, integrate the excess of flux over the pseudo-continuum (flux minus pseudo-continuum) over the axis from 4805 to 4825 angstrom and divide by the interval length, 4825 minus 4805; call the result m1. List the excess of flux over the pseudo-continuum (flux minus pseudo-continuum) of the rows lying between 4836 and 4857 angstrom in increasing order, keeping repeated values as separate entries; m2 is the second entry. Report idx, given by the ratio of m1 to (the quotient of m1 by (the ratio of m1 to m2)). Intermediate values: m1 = -3.6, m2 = -4.0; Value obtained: 0.9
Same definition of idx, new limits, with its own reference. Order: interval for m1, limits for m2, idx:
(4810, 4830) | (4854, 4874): 1.1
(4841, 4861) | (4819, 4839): -0.5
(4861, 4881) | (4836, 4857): -1.0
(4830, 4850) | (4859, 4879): -1.7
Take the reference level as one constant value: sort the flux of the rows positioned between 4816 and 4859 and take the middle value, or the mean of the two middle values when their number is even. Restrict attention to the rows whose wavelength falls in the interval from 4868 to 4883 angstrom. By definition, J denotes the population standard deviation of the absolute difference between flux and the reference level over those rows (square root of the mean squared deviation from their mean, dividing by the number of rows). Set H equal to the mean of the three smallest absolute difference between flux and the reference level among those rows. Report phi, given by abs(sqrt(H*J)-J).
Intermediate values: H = 2.8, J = 3.10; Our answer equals 0.2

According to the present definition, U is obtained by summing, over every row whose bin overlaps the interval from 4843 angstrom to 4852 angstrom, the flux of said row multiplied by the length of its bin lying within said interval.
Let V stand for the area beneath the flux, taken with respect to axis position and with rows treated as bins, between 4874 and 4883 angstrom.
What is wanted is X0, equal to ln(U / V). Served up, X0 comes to 0.01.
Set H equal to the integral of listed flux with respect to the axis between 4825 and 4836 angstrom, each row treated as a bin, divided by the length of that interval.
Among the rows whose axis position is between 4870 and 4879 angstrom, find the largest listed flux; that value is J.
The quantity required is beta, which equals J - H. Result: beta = 3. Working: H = 64.9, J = 67.86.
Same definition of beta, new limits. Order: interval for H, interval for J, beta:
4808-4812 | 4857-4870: -4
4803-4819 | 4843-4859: 5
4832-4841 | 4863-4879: 5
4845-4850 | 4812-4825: 4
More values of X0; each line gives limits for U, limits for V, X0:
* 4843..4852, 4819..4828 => 0.05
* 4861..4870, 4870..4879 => -0.07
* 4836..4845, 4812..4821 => -0.09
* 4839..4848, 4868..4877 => 0.14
